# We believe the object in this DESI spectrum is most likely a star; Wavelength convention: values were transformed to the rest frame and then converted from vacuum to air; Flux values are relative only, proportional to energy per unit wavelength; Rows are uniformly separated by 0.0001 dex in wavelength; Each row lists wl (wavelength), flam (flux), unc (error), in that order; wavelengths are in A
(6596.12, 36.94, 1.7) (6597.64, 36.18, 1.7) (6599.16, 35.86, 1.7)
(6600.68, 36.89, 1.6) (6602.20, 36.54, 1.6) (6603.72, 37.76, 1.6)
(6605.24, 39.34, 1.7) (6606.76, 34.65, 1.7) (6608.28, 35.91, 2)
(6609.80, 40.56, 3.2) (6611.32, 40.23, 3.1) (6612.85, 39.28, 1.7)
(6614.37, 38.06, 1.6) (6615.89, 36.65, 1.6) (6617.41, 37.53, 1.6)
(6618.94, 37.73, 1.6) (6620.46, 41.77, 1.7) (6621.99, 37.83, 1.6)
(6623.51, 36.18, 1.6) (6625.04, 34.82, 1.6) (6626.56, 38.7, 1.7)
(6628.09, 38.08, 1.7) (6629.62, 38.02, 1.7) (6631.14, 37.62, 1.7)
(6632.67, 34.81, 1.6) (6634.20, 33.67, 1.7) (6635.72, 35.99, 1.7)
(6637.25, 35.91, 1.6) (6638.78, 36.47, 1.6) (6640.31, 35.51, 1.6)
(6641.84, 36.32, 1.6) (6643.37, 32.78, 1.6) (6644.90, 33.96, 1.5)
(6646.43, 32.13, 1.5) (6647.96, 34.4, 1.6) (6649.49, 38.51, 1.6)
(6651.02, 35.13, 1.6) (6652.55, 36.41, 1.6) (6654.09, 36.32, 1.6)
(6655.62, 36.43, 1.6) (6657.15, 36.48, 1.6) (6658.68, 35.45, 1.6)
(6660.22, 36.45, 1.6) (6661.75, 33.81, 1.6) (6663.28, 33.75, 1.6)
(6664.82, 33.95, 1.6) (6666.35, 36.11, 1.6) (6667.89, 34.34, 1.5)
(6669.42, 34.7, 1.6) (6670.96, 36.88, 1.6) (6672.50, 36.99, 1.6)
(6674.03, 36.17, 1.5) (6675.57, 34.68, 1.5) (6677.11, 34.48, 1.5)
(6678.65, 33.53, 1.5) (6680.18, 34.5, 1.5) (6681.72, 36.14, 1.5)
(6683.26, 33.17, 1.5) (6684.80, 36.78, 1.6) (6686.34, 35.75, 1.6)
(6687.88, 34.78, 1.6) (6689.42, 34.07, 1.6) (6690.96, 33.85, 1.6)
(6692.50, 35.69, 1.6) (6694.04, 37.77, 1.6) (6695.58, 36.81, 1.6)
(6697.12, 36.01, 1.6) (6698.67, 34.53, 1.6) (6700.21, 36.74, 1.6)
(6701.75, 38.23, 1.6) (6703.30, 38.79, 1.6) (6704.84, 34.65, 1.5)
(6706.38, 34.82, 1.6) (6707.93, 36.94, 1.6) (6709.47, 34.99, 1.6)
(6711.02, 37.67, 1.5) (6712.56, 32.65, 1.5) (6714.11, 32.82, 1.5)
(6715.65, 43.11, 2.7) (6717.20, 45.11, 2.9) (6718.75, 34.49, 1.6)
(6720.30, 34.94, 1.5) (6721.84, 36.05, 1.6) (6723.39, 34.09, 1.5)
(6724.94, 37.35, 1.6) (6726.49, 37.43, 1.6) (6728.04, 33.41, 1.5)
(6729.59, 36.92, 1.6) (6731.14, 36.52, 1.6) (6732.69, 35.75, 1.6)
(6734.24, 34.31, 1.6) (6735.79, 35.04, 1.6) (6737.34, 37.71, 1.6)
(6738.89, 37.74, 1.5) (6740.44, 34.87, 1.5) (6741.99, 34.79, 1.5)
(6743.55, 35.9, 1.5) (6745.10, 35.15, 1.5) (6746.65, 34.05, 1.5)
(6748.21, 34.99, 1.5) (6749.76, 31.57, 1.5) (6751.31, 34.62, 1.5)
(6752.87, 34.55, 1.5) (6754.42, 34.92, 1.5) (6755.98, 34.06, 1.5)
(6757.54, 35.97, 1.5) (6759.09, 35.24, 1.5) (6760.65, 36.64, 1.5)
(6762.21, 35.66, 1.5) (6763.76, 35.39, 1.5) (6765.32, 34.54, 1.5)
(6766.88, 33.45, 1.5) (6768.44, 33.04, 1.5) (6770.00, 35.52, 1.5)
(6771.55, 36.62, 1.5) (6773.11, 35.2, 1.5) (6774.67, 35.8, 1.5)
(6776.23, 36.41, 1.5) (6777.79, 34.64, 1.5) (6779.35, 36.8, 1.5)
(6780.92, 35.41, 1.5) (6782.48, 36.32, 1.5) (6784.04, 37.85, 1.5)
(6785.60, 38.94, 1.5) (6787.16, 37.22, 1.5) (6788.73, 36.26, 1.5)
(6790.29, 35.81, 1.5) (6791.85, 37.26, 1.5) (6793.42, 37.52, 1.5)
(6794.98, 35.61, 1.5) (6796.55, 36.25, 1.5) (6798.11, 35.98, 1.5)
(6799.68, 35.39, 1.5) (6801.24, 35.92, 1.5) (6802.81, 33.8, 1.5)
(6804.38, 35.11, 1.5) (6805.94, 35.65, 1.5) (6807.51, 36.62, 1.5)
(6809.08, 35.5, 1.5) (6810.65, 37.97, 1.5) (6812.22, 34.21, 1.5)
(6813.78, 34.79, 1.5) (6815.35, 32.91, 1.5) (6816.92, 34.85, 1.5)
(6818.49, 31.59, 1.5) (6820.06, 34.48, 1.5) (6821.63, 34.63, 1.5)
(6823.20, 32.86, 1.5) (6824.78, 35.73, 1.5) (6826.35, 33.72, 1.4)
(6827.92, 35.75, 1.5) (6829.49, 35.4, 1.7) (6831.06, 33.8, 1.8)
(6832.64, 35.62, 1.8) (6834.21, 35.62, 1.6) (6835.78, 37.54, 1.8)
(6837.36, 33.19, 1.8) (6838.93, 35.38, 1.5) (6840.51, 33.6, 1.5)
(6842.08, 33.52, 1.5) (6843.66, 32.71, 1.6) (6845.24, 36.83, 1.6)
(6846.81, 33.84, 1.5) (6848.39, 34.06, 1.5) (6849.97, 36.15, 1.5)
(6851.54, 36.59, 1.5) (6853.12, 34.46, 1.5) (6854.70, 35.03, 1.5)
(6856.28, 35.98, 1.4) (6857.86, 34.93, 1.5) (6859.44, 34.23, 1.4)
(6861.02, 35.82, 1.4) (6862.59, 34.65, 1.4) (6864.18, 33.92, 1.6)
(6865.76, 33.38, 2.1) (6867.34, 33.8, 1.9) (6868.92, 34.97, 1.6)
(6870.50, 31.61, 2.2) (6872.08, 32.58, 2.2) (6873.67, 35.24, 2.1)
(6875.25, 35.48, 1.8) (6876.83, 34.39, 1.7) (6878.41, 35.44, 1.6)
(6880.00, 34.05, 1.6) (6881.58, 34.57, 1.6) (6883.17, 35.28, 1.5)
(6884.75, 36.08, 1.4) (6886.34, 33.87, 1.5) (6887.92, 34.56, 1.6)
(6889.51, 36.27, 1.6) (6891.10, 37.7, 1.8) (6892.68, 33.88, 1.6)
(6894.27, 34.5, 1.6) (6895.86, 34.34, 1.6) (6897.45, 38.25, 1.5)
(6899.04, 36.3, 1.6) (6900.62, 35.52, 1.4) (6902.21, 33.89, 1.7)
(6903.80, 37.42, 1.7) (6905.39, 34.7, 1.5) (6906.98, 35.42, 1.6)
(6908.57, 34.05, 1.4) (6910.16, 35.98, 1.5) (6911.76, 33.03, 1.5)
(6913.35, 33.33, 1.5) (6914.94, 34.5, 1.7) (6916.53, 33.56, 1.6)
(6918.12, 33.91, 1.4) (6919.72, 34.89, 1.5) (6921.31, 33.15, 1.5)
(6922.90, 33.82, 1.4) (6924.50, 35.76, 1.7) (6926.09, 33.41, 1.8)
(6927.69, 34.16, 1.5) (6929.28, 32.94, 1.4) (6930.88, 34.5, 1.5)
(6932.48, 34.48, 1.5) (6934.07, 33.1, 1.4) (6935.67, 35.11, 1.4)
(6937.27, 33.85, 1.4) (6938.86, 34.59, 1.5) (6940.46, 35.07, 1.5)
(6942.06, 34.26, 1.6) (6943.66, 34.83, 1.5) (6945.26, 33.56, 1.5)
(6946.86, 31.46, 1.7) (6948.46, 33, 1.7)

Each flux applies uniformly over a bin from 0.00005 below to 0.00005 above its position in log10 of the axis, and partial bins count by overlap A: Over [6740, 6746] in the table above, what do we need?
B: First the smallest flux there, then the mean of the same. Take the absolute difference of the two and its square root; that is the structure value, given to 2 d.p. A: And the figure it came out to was 0.62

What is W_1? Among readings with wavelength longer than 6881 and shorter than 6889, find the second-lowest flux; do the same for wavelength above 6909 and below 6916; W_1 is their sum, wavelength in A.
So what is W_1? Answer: 67.9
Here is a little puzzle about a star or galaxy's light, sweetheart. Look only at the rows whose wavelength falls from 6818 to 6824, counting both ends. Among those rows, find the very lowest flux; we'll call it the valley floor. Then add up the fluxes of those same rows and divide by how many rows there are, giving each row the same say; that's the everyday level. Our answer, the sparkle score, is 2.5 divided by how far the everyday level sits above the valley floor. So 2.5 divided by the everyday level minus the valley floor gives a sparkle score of 1.4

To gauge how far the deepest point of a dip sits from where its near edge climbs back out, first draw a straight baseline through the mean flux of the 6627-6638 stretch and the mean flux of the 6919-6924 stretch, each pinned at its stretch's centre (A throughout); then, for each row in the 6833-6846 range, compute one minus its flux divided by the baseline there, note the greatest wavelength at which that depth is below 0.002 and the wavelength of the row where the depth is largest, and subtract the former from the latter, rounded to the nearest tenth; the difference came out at -1.6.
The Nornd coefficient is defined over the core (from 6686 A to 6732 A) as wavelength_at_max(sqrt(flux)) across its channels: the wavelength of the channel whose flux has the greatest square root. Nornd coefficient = 6717.20 A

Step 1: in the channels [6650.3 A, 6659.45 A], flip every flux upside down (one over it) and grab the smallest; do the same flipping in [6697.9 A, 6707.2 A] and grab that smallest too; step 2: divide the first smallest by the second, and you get 1.06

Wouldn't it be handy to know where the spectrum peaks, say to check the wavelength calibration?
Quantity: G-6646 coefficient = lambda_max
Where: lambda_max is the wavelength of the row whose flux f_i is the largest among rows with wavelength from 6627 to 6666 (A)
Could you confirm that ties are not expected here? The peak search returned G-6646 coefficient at 6649.49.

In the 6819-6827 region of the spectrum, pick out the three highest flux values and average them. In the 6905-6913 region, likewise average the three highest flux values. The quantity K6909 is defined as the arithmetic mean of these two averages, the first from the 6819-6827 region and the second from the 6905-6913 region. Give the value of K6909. 35.2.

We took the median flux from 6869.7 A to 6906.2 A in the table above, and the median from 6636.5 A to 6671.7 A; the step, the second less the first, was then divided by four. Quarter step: 0.20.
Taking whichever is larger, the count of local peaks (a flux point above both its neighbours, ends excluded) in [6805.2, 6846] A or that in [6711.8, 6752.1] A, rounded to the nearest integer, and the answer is 9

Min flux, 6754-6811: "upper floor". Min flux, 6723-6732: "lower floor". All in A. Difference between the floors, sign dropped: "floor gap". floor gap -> 0.37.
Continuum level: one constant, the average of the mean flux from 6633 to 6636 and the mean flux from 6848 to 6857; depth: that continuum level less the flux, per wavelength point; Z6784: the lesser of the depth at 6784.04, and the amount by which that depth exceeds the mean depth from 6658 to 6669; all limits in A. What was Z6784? -3.0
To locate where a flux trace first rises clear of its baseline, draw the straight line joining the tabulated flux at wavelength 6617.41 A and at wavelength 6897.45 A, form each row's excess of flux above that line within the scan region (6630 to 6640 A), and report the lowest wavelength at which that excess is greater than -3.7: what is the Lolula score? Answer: 6631.14 A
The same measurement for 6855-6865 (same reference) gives 6856.28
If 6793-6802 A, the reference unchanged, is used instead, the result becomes 6793.42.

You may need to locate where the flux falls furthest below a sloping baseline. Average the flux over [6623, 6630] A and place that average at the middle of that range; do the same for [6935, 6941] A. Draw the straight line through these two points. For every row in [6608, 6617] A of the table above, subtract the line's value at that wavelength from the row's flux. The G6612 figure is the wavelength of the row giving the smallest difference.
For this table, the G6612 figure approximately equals 6608.28 A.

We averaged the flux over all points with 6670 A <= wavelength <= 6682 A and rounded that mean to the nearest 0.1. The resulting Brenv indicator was 35.4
